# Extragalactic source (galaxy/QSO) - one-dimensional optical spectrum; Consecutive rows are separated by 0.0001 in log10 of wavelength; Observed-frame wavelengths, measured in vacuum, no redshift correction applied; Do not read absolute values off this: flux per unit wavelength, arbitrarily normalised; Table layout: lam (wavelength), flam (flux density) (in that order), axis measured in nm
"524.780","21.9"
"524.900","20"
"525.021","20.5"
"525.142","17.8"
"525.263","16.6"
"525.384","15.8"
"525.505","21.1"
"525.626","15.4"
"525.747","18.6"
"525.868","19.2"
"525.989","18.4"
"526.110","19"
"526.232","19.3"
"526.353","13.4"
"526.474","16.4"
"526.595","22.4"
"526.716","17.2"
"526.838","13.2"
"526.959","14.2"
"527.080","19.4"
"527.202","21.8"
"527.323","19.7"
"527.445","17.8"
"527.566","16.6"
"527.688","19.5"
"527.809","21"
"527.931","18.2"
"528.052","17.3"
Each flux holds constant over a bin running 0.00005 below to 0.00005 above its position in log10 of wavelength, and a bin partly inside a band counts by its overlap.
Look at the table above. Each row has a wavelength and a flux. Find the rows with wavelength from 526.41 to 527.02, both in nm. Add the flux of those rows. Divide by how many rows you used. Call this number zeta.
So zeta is 16.7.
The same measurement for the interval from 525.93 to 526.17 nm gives 18.7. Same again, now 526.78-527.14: 15.6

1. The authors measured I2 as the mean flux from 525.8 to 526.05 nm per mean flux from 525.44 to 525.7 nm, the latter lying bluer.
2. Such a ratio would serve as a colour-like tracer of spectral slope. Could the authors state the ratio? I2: 1.03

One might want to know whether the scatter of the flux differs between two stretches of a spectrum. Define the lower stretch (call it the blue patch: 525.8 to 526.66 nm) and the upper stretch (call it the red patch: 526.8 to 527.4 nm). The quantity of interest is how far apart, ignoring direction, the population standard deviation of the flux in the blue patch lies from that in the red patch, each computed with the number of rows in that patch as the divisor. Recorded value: 0.77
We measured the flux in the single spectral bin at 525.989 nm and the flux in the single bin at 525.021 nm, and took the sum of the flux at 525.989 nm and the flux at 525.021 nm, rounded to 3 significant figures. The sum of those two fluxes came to 38.9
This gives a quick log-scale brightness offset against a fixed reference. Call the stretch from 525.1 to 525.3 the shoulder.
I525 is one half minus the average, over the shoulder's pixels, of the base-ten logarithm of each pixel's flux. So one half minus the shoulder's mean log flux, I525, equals -0.735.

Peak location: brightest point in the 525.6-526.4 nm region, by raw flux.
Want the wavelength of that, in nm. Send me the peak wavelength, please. 526.232 nm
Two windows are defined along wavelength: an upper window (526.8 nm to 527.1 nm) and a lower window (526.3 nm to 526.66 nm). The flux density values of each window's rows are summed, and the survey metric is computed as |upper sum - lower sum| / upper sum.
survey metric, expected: 0.115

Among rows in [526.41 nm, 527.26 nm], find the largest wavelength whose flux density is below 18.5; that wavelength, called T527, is 526.959 nm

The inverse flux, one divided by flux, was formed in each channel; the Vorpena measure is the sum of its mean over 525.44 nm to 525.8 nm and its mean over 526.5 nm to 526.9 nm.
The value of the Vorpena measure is 0.115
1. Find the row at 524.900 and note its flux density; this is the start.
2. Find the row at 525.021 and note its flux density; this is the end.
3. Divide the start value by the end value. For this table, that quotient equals 0.98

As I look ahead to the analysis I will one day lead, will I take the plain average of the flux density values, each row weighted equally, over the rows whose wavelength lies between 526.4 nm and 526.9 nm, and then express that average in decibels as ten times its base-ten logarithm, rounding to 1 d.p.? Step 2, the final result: 12.4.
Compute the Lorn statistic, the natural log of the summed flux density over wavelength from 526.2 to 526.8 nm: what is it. 4.49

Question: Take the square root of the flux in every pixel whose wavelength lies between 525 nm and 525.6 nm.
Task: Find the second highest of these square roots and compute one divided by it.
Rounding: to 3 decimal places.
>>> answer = 0.221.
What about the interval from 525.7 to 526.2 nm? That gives 0.229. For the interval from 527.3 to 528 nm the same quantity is 0.225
